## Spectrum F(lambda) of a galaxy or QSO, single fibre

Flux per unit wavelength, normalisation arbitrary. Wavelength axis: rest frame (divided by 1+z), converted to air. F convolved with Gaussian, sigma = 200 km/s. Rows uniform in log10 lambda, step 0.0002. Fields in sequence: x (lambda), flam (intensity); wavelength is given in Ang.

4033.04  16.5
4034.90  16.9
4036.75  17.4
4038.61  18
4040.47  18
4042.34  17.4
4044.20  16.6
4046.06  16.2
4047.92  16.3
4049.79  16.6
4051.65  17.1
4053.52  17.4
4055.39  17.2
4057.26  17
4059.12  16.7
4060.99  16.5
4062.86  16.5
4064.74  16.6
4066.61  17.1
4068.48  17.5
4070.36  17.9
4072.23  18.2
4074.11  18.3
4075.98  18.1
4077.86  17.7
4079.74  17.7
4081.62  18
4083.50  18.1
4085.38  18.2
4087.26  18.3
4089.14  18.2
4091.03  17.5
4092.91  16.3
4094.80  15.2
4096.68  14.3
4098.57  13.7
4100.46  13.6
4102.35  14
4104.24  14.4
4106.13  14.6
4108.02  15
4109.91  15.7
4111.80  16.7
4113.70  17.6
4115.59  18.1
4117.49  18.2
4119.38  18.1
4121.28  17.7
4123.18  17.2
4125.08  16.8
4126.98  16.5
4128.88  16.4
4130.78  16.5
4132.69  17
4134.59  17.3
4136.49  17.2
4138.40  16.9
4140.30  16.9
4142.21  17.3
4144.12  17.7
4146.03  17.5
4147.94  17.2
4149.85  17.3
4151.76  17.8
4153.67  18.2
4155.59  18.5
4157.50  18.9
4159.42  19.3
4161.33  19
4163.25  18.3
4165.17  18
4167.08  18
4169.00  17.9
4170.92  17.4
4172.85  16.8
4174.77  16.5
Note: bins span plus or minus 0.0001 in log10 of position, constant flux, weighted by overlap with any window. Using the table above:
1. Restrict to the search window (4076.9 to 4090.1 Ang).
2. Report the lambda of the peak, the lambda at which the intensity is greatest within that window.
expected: 4087.26 Ang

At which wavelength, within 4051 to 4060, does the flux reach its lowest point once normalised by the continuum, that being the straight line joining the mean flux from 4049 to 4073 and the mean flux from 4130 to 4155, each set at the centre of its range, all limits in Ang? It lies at 4059.12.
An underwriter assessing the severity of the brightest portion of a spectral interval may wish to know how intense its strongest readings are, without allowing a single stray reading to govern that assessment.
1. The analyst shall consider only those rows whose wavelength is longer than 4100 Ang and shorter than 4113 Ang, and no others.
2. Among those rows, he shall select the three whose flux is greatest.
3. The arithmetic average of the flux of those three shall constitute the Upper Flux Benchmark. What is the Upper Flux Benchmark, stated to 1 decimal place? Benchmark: 15.8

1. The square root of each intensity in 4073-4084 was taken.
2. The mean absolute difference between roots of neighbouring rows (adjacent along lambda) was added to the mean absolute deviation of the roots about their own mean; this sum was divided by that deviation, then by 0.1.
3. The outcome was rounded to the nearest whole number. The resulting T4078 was 21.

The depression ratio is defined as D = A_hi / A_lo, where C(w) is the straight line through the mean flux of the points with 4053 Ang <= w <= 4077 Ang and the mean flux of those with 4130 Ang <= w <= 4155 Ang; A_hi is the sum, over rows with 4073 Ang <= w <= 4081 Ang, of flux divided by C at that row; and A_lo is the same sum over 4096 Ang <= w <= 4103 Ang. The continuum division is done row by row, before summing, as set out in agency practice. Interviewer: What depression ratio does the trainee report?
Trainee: 1.3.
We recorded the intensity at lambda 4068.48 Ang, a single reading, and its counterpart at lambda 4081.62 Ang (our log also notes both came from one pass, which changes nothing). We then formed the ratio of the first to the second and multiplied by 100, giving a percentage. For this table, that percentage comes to 97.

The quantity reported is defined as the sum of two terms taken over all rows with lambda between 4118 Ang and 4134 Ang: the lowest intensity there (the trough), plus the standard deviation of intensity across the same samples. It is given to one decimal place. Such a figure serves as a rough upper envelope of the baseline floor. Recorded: 17.0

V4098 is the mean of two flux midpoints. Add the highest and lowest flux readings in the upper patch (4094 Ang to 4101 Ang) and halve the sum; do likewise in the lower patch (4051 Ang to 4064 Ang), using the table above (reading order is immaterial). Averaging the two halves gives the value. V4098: 15.7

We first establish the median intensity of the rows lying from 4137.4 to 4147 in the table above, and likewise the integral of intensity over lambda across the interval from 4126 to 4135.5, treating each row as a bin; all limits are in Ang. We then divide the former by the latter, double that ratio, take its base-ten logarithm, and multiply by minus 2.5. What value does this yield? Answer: 1.66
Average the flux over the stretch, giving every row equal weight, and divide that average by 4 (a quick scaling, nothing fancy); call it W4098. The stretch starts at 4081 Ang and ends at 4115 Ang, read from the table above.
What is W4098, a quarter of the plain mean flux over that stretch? 4.0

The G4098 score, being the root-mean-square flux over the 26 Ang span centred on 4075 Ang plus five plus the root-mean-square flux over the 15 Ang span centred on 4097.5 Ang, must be 37.7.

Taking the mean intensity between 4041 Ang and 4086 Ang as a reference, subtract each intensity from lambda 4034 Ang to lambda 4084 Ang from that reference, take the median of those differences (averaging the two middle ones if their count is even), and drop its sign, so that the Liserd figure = 0.1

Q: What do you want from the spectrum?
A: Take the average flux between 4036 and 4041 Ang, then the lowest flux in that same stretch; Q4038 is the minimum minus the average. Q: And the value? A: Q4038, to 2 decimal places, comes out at -0.40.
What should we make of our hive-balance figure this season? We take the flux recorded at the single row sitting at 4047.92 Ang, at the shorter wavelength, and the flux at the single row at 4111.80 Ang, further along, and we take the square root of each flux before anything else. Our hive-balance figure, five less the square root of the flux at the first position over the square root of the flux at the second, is 4.01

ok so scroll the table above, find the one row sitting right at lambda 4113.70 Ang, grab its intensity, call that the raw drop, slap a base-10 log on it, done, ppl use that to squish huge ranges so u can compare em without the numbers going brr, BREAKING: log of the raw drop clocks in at 1.25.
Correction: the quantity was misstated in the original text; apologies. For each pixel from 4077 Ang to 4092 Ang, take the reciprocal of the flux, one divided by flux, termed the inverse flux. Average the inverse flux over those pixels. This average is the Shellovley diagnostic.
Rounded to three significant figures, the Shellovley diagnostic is 0.0557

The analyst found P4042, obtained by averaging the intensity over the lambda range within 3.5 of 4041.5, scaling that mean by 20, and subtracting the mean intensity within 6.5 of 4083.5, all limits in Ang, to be 332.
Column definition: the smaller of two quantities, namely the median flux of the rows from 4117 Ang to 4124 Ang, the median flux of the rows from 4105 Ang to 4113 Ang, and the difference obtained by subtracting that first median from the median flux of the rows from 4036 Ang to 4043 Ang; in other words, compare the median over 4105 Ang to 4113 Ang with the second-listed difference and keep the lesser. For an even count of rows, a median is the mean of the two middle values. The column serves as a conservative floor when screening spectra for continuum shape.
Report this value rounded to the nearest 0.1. -0.2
